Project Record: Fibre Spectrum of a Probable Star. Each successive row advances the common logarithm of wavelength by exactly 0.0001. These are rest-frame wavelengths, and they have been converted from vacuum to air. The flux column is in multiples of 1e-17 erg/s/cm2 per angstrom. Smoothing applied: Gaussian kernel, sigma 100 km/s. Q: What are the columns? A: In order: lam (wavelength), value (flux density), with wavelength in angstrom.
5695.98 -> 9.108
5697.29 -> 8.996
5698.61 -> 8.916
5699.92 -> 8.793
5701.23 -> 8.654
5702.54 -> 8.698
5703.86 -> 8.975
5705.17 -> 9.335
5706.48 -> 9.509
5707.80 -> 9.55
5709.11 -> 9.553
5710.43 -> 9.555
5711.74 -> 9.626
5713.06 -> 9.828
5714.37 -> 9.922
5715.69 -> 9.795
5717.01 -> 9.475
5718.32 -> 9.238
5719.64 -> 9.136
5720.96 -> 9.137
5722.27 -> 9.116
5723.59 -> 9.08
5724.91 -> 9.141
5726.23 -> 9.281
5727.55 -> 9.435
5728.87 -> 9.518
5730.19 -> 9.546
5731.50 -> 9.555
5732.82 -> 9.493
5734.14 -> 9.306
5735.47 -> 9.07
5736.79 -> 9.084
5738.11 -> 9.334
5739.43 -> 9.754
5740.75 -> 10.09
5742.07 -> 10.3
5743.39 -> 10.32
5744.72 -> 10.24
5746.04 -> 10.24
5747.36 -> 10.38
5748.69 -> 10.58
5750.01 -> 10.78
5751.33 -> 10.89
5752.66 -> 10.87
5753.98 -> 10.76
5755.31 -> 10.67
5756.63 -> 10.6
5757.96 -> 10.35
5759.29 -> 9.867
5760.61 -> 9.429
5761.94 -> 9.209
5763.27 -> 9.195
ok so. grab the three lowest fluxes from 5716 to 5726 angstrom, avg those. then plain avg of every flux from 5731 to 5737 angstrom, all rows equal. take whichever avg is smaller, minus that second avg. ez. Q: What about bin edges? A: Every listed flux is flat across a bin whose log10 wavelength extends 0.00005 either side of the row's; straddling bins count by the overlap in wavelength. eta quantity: -0.2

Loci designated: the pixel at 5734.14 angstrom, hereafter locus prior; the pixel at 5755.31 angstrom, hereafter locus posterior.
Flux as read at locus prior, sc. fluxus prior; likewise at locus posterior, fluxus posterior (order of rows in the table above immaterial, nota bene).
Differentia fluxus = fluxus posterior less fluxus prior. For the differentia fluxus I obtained 1.4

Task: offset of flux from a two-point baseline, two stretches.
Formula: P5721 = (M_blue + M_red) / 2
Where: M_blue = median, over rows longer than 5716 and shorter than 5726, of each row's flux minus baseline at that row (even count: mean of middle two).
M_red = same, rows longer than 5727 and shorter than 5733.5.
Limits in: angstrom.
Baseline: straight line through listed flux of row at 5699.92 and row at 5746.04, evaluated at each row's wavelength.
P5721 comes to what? -0.27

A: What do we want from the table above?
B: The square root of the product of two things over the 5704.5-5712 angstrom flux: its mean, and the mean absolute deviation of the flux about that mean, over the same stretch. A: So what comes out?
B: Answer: 0.8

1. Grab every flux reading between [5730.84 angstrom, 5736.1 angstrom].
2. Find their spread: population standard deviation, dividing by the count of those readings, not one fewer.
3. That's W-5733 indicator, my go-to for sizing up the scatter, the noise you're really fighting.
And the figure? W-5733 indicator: 0.19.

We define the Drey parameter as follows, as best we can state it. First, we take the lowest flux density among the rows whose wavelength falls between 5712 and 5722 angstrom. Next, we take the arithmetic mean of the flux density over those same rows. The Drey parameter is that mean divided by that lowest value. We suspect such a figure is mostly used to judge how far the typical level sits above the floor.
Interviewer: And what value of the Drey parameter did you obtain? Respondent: 1.04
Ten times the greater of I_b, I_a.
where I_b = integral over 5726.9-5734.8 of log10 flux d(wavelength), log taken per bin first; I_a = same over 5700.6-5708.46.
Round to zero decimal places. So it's 77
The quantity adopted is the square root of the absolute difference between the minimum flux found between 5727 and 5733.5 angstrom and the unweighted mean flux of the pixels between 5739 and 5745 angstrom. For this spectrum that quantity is 0.84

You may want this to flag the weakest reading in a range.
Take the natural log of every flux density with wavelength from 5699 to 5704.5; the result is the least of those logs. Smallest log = 2.16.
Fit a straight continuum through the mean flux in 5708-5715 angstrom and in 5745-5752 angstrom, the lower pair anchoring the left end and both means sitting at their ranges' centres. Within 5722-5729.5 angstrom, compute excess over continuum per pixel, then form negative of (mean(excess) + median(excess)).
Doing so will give 1.6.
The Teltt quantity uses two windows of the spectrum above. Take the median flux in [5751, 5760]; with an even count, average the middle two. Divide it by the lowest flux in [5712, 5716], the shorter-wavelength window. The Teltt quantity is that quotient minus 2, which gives -0.911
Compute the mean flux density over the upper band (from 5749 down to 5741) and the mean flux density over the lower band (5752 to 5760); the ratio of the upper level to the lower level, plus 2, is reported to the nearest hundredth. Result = 2.98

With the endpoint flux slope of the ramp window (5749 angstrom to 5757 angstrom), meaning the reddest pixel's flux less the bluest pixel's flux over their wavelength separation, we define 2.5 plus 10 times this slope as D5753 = 2.2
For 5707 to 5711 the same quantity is 2.5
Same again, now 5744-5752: 3.5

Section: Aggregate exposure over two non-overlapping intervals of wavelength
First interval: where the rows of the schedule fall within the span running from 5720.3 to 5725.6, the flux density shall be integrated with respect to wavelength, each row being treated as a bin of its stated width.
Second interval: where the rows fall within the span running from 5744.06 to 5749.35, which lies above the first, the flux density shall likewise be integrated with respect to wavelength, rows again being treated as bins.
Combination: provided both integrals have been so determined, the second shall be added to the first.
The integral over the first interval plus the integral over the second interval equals 103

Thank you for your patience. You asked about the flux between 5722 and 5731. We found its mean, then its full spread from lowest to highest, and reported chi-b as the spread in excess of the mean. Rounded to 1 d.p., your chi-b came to -8.8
